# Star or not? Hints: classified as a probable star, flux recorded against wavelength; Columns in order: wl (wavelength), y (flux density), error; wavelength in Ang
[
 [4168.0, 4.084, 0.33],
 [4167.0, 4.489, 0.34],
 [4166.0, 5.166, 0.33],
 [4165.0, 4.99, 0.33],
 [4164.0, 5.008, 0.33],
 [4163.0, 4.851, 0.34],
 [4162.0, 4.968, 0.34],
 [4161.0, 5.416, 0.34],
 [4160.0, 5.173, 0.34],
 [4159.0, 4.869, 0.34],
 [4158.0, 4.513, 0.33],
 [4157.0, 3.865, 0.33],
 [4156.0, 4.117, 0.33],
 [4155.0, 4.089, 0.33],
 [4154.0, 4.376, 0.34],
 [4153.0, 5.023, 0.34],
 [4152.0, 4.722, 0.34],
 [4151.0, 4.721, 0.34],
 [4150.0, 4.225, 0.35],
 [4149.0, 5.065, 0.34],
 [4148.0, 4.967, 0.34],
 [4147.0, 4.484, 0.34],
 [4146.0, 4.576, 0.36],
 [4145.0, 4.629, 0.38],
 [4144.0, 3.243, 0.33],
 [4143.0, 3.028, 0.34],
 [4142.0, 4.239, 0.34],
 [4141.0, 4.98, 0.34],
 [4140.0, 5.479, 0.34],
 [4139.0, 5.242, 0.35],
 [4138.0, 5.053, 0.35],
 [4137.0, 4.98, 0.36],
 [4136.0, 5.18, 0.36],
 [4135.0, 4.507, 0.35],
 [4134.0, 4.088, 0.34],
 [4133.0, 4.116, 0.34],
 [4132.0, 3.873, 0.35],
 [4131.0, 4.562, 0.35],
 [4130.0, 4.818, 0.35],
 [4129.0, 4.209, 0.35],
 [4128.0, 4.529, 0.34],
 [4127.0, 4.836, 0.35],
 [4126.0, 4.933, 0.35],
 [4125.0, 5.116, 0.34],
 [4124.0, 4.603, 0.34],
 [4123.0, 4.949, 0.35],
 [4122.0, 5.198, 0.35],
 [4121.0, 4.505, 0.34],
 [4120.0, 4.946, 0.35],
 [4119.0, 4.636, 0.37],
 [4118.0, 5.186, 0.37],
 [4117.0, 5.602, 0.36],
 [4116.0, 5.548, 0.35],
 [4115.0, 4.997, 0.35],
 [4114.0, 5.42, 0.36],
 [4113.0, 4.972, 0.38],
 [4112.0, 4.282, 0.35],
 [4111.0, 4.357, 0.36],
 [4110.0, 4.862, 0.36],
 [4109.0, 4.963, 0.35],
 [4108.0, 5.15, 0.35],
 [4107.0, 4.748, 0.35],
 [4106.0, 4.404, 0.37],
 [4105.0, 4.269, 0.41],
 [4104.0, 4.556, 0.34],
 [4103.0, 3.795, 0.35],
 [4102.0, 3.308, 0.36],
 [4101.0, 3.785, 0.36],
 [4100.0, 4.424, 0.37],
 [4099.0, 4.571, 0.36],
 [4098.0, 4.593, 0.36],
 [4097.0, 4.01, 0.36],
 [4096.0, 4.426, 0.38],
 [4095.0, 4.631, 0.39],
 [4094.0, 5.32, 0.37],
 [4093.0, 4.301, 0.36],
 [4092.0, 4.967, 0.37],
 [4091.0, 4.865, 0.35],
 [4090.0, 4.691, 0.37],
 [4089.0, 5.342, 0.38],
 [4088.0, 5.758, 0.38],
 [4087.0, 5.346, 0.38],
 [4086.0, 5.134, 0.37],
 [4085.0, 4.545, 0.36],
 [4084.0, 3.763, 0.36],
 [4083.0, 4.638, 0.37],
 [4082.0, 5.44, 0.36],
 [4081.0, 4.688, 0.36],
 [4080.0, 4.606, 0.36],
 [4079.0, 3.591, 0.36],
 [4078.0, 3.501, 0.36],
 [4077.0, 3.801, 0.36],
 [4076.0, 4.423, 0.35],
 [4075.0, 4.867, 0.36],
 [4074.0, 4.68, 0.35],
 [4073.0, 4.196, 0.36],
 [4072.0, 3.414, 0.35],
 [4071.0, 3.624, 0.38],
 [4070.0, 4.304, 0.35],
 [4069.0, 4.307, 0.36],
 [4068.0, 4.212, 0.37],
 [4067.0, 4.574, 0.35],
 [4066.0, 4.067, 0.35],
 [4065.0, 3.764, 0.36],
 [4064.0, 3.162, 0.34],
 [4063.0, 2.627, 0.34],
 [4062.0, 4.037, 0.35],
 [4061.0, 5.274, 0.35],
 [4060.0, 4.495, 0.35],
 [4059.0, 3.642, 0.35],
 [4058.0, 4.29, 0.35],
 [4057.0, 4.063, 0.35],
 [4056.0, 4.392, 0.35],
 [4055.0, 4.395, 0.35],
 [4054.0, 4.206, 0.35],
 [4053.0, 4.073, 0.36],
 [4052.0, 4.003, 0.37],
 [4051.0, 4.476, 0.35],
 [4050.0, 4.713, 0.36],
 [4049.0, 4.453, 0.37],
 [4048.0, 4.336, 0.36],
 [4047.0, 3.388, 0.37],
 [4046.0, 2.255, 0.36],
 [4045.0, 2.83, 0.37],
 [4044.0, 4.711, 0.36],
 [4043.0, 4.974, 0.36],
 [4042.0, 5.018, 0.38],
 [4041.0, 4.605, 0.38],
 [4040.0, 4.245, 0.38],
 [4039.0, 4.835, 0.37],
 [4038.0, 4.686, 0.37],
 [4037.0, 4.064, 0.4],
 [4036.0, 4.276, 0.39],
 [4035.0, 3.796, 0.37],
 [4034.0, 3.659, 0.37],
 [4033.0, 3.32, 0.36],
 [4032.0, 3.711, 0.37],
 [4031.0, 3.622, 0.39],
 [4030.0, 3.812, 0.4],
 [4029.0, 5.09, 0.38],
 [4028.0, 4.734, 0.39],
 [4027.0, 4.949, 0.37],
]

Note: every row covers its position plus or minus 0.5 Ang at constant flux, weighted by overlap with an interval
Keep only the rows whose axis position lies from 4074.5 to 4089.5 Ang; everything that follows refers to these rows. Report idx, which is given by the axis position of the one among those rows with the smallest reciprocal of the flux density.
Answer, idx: 4088.0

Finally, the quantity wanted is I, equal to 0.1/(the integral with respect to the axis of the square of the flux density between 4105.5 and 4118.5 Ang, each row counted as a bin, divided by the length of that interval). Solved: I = 0.0040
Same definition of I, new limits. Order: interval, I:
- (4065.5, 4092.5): 0.0049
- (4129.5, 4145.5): 0.0048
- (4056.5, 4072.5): 0.0061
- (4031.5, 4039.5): 0.0060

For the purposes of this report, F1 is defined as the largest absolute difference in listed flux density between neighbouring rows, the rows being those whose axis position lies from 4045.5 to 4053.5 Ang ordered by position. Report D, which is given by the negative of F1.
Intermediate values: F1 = 1.13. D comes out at -1.13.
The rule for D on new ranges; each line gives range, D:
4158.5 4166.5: -0.45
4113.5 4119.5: -0.55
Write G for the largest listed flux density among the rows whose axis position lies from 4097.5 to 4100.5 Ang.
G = 4.593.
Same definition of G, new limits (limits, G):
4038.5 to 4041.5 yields 4.835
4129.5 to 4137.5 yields 5.18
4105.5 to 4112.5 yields 5.15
